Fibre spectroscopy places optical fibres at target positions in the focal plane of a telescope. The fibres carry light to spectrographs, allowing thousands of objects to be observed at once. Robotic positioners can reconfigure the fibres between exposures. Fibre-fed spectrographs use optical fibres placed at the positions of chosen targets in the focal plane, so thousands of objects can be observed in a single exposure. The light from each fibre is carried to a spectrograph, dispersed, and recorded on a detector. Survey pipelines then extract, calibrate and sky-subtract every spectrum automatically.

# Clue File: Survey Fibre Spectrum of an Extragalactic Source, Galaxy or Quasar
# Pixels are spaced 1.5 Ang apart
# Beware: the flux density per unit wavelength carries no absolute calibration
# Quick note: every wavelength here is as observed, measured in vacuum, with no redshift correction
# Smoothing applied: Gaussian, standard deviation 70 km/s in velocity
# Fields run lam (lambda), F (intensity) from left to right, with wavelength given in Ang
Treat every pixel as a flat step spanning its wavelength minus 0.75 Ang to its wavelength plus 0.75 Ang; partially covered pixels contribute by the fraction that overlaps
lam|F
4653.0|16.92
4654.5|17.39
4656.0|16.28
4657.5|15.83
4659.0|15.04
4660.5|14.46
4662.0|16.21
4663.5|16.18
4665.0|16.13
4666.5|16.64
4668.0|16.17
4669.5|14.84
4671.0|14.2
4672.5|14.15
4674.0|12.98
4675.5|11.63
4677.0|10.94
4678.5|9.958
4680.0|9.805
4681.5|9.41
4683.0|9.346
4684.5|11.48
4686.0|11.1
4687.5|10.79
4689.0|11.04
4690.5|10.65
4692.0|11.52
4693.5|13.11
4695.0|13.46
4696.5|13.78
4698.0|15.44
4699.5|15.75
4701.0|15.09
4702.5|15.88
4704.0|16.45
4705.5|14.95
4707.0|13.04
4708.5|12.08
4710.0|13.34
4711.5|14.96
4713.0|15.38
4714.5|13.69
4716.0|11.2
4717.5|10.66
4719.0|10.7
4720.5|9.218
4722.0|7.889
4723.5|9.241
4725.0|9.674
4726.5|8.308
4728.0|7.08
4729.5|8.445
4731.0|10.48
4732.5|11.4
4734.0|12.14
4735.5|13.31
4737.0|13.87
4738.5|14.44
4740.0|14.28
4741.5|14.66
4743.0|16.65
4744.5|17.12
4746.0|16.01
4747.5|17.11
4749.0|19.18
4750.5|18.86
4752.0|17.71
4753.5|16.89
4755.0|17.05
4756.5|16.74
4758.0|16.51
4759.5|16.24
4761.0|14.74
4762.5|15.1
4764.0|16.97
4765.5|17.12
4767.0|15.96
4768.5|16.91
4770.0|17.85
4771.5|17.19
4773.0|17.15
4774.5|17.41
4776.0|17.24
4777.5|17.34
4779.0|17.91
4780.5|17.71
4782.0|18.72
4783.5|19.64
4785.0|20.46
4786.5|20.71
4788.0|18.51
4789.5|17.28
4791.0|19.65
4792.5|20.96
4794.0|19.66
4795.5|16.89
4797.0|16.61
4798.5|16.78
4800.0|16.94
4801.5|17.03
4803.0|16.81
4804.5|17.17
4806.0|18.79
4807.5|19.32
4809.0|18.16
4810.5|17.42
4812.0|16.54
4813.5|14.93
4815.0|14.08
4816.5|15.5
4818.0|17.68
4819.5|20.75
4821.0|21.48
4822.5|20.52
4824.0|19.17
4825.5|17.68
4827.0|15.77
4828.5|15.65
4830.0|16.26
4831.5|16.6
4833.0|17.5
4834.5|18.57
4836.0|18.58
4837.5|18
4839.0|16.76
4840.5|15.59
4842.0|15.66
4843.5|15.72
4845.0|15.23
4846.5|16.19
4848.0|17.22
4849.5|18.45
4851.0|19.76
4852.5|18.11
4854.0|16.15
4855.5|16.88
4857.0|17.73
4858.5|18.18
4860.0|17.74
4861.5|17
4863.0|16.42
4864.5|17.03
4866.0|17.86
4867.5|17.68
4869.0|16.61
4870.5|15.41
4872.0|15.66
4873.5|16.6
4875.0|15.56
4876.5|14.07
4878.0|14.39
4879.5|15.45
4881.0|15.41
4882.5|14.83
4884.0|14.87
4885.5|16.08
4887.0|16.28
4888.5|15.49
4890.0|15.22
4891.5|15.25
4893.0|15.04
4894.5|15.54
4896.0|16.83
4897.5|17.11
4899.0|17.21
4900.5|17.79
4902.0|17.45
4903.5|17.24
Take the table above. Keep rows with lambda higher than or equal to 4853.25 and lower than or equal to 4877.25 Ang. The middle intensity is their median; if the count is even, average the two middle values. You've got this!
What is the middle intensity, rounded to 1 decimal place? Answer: 16.7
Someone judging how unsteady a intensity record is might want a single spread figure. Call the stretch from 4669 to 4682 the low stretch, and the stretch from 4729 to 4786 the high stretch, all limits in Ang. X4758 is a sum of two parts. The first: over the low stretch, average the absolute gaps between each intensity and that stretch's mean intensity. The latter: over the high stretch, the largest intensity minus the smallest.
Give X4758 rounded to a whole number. 14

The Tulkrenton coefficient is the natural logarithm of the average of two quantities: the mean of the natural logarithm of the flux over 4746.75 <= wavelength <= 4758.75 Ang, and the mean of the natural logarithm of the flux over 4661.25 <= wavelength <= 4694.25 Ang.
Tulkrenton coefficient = 0.99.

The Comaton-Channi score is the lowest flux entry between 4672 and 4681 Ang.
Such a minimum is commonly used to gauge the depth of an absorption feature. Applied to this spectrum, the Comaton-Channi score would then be 9.805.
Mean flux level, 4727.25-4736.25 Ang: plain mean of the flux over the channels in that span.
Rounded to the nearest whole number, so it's 10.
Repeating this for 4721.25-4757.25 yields 14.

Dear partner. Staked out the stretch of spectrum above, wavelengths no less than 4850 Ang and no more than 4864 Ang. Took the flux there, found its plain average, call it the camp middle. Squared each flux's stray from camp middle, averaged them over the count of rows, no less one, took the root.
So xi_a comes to 1.0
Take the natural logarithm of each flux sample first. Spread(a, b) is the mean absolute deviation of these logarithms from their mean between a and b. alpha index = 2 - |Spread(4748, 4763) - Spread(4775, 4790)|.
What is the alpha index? 2.00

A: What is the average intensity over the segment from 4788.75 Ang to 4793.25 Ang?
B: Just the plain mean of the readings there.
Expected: 19.3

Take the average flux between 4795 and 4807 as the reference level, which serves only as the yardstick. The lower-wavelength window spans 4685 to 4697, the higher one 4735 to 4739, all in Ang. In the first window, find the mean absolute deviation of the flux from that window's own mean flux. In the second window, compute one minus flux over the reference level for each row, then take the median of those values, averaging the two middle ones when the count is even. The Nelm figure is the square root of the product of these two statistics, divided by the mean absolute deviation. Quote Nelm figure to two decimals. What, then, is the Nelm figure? 0.41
